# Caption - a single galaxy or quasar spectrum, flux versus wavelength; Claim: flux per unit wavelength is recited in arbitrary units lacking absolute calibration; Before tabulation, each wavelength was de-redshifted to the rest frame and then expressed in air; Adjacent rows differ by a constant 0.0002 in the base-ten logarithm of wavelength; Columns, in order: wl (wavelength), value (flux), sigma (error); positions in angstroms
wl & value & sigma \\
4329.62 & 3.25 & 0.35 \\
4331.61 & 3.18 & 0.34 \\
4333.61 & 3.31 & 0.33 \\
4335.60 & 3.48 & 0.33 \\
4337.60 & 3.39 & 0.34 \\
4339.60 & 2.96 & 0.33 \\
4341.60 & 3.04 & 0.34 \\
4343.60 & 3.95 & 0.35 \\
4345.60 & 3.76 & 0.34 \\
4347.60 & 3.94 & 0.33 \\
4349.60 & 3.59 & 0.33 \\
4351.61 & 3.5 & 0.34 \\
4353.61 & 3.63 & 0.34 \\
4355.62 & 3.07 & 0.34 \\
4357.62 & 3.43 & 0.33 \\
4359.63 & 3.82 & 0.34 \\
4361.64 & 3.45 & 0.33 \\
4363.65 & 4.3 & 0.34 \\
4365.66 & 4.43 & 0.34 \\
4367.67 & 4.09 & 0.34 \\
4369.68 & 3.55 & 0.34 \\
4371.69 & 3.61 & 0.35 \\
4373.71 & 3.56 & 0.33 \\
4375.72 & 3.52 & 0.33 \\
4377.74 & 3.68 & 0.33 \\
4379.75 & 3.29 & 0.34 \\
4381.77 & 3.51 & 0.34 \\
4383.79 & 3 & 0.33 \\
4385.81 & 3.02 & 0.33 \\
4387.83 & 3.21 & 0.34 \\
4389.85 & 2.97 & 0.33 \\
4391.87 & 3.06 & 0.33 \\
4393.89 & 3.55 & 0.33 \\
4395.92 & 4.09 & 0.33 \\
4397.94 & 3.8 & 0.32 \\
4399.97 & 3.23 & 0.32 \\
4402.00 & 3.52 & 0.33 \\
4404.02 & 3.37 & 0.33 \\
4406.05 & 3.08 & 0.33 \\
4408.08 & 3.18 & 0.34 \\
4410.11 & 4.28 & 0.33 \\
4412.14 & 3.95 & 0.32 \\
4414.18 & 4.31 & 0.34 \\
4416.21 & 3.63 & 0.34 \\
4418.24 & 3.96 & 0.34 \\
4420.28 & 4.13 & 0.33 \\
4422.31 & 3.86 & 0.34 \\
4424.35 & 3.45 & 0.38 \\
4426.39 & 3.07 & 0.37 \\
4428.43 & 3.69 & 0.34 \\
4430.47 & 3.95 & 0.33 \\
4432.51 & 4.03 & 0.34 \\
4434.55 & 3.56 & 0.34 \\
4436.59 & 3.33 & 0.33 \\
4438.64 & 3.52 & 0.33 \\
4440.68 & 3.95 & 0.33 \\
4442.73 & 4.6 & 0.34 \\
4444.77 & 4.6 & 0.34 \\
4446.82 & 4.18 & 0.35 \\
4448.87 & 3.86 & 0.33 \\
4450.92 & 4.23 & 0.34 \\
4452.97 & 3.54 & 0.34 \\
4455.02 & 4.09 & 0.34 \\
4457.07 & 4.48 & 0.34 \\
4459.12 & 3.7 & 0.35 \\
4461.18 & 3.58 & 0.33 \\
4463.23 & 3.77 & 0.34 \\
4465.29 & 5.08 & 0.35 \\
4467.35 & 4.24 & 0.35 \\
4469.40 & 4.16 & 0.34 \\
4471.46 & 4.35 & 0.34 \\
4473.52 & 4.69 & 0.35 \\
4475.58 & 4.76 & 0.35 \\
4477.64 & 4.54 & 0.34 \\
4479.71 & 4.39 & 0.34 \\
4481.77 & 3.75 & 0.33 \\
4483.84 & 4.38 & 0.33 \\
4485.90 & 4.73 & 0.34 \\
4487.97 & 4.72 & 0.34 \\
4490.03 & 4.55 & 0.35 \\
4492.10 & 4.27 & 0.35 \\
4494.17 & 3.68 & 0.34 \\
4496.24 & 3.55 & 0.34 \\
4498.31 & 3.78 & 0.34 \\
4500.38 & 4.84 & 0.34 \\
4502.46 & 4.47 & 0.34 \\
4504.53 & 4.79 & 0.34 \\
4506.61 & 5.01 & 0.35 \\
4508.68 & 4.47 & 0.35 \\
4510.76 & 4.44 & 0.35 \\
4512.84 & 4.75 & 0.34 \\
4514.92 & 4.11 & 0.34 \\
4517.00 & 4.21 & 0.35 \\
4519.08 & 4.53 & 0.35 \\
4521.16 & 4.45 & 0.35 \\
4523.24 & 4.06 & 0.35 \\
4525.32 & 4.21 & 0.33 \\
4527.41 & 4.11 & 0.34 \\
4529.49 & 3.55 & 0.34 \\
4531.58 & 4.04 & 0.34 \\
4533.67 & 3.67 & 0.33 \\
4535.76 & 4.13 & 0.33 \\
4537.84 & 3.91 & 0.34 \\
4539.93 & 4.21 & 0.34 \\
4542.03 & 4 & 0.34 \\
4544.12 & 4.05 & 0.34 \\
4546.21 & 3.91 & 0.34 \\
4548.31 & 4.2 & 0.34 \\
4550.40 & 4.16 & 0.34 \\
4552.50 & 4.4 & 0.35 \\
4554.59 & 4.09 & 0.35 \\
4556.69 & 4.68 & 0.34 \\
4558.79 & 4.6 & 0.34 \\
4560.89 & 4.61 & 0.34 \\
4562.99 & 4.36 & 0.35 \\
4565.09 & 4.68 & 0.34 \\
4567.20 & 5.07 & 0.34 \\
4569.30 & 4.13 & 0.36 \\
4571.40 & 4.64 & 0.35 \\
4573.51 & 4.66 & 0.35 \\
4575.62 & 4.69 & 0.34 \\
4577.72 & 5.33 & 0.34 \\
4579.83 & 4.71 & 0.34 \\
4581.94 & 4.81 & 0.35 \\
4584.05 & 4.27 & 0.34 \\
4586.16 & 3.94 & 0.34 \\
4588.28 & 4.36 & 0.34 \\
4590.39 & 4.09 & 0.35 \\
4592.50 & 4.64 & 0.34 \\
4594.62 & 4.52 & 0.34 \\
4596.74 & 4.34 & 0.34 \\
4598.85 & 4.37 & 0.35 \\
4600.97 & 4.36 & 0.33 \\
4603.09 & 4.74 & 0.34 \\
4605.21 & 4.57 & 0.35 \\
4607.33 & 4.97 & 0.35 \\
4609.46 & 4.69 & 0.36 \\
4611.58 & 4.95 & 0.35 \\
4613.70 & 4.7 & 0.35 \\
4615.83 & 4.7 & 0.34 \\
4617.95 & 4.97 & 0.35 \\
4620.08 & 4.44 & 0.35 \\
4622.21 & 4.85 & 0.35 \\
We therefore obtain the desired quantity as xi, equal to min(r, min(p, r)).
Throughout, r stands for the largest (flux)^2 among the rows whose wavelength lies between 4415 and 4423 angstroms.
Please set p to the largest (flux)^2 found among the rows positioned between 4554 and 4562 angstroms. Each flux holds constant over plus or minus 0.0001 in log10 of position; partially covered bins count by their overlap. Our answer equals 17.1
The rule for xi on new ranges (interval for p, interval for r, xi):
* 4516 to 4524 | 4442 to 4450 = 20.5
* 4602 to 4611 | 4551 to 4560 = 21.9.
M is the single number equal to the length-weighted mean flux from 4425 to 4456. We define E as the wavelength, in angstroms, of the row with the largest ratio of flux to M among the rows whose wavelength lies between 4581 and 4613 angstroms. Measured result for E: 4607.33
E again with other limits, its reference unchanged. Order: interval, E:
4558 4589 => 4577.72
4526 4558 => 4556.69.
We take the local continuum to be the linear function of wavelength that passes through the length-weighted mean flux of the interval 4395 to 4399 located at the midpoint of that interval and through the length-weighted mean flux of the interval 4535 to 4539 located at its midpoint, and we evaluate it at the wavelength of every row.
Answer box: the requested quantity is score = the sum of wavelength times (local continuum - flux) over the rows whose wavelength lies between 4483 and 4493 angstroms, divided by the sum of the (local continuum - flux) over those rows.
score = 4487.6 angstroms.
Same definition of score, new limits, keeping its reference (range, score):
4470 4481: 4475.5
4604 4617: 4610.5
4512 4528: 4518.0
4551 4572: 4562.8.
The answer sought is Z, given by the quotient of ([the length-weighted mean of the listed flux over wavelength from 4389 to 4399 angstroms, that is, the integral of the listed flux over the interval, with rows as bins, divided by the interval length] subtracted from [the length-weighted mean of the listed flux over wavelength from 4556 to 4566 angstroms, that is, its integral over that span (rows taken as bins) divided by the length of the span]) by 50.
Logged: 0.022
